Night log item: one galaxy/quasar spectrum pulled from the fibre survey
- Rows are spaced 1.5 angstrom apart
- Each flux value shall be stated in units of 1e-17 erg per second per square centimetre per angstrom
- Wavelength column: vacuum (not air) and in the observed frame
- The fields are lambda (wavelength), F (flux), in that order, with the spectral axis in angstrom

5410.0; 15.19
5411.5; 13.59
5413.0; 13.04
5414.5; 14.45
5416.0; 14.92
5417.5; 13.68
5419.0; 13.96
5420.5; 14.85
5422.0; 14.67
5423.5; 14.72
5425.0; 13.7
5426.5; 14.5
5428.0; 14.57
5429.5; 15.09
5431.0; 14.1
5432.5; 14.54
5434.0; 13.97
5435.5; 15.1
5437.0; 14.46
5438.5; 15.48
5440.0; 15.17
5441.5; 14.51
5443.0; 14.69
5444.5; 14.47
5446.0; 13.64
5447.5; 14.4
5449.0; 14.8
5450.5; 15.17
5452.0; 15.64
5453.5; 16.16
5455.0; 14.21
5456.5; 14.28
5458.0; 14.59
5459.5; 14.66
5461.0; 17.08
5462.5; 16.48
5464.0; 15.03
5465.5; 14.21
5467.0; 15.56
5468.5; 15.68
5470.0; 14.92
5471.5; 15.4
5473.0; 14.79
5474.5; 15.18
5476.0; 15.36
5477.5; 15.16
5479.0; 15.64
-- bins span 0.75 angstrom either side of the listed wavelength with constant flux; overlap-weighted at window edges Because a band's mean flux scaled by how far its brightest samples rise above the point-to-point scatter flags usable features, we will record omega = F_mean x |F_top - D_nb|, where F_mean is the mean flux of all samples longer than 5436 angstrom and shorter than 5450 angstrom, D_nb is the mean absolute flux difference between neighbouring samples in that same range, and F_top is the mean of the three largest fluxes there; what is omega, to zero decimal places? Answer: 214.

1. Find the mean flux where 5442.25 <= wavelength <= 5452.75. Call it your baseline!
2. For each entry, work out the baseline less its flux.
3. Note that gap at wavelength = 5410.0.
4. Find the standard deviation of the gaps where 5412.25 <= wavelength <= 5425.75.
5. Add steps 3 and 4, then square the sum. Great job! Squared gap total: 0.0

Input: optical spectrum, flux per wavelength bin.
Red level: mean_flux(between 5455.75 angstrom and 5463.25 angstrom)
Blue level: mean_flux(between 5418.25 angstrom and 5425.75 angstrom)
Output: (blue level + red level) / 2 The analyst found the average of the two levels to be 14.9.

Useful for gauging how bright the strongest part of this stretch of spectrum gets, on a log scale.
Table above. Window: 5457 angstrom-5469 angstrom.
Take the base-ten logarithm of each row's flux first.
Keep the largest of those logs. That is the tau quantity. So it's 1.232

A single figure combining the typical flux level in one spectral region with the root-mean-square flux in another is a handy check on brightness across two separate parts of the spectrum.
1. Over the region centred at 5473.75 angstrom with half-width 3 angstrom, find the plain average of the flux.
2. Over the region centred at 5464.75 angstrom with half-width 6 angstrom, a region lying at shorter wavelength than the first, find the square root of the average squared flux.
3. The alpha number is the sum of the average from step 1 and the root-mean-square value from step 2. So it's 30.7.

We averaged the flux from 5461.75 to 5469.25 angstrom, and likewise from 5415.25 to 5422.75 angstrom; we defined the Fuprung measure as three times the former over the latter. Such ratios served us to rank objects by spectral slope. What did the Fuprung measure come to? 3.203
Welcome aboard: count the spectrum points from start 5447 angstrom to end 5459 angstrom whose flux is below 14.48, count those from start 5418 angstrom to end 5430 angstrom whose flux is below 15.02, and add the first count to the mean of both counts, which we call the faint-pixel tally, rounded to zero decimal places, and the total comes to 8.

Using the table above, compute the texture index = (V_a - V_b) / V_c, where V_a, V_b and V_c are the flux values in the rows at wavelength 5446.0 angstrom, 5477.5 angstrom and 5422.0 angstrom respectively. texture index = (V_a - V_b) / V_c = -0.104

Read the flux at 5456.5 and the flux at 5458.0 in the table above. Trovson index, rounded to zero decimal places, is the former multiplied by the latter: 208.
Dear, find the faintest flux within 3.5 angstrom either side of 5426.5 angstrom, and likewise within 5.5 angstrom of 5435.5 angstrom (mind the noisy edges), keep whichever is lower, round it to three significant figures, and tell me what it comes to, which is 13.7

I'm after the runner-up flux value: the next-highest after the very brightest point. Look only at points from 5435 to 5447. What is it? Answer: 15.17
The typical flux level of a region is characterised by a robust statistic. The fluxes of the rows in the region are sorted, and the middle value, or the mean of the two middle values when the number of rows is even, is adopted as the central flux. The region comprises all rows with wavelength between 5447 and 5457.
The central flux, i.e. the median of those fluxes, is 14.8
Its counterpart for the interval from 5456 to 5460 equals 14.6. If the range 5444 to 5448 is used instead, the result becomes 14.4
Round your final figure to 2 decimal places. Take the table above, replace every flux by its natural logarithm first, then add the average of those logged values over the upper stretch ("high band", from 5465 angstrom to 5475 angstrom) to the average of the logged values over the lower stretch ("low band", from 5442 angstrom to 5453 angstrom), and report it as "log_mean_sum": 5.40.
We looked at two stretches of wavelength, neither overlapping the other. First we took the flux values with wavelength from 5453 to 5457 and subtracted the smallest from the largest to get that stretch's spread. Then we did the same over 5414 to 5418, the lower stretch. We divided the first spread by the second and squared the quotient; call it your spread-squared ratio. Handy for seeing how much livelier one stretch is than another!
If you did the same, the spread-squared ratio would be 2.5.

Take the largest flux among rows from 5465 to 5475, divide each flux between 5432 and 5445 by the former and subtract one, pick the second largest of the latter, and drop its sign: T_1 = 0.033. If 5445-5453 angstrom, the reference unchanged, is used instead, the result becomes 0.033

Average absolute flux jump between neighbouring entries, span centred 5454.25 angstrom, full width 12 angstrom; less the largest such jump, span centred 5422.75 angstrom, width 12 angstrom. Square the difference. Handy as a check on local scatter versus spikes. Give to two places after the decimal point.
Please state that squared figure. 0.23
